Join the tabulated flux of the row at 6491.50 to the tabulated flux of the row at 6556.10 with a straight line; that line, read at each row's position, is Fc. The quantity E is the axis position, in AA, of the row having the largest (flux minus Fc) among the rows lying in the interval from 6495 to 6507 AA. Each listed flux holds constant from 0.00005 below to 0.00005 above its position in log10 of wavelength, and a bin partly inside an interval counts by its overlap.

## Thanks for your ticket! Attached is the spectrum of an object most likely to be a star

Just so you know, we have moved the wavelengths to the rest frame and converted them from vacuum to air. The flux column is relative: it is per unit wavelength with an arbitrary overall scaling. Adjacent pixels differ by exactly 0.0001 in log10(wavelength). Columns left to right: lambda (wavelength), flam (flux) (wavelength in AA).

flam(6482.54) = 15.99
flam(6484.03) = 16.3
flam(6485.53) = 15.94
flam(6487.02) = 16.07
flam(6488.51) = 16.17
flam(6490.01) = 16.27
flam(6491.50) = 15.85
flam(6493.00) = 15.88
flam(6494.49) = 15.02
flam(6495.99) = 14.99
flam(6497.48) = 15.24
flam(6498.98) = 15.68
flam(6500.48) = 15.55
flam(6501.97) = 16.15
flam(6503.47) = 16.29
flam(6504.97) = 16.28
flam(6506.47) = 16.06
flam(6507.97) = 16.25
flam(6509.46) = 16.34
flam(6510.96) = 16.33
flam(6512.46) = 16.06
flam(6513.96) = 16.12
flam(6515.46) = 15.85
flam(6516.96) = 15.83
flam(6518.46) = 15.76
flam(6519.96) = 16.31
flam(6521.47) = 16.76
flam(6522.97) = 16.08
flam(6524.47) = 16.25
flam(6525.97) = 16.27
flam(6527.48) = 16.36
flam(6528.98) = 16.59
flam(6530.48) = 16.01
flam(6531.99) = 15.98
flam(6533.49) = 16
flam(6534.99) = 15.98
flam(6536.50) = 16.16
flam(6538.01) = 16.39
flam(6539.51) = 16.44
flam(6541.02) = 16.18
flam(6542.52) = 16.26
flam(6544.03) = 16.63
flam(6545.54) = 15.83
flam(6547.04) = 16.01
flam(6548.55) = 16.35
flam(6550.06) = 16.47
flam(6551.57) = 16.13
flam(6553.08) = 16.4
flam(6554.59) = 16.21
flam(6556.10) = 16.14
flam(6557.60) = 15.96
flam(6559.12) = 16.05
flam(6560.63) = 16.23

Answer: 6503.47 AA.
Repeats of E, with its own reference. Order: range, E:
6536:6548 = 6544.03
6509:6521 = 6509.46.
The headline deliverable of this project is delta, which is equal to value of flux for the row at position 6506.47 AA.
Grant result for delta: 16.06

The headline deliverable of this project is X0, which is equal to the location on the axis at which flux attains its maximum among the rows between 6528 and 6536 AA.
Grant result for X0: 6528.98 AA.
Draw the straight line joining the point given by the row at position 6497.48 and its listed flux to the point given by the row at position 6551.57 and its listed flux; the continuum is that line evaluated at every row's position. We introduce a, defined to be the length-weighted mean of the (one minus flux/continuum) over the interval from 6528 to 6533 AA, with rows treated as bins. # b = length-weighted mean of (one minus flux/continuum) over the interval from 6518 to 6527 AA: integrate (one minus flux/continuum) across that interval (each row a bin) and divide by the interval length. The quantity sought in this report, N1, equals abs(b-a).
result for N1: 0.013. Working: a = -0.026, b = -0.039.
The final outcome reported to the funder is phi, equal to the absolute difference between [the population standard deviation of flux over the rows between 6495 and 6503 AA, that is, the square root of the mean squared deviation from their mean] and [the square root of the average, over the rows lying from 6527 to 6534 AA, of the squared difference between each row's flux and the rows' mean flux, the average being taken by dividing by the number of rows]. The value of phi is 0.15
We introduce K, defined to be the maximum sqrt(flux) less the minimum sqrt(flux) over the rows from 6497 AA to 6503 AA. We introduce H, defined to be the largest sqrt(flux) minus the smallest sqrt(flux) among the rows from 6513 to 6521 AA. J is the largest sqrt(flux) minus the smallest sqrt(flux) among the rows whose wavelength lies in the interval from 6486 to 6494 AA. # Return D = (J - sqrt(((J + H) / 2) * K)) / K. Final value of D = -0.27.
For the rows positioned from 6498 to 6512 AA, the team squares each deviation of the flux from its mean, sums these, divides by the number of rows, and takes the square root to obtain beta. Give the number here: 0.276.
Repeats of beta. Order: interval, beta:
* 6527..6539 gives 0.220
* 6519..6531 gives 0.231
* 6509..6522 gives 0.302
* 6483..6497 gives 0.467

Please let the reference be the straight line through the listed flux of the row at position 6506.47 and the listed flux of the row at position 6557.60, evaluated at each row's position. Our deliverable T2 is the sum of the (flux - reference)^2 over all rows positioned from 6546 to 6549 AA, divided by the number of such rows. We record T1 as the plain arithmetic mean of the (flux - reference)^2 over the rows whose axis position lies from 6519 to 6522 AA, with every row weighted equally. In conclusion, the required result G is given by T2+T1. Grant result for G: 0.37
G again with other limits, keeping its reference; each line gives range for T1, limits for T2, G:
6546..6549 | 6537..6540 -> 0.25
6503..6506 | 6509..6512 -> 0.13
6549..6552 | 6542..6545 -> 0.38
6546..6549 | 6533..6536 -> 0.07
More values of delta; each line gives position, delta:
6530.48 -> 16.01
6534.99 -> 15.98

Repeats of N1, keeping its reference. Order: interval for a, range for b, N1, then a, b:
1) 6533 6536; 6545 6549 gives 0.010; -0.010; 0.000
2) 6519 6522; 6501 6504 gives 0.001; -0.054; -0.055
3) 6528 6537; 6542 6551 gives 0.007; -0.020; -0.013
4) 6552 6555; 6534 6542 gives 0.012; -0.008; -0.020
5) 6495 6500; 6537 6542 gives 0.021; -0.004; -0.025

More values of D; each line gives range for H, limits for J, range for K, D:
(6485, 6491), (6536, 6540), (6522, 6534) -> -0.25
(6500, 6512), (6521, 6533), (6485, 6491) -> 0.80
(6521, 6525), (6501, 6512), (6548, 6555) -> -0.36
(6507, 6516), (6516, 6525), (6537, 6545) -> 0.94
